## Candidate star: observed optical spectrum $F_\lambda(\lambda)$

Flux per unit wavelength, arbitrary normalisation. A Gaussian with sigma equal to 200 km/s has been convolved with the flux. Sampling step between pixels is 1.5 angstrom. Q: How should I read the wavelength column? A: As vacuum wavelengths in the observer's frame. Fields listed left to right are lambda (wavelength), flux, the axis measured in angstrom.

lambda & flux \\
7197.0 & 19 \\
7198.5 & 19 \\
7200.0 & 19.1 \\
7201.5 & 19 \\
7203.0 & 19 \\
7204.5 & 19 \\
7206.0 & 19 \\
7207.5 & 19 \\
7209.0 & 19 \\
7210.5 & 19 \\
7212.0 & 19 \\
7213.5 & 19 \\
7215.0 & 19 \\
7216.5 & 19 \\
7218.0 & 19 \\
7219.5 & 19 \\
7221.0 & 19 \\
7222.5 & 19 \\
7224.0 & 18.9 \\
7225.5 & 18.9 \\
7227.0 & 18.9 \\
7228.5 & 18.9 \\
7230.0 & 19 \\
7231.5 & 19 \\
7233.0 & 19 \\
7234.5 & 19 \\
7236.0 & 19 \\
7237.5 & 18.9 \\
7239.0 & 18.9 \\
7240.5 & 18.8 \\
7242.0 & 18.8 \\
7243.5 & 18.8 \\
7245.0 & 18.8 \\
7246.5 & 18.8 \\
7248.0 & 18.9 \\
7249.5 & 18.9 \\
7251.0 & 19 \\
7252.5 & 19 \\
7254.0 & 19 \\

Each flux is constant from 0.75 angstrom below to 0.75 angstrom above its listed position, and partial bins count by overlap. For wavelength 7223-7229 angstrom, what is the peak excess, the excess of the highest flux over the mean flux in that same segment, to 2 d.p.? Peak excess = 0.00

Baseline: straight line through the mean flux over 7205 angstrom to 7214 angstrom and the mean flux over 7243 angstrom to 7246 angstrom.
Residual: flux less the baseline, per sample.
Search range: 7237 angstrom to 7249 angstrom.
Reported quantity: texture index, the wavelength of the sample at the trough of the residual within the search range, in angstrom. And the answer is 7240.5 angstrom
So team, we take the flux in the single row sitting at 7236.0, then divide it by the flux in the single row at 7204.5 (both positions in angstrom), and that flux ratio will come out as 1.000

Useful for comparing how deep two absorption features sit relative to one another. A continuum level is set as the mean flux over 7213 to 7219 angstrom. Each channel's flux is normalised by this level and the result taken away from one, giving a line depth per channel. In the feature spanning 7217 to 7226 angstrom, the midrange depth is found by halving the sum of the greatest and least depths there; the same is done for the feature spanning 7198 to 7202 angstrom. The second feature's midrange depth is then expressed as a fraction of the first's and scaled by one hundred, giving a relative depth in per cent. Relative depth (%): -100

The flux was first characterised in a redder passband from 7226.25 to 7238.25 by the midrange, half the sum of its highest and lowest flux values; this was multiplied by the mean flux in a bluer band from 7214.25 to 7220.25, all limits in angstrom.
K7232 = 360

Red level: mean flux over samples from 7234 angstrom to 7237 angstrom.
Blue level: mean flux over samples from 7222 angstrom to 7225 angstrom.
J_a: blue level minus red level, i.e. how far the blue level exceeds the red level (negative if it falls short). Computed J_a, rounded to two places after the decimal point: -0.05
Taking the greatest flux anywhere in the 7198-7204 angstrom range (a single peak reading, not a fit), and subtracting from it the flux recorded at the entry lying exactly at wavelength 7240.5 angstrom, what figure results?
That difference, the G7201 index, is 0.30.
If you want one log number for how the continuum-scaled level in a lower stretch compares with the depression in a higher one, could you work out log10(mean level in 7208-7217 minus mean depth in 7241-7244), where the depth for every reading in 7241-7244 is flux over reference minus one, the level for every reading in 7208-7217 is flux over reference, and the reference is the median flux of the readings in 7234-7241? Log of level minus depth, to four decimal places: 0.0046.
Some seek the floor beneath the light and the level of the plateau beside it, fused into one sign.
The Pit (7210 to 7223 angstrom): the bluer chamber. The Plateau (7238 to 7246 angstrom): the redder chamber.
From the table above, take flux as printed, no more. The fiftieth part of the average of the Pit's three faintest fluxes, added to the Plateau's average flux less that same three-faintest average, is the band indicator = 0.20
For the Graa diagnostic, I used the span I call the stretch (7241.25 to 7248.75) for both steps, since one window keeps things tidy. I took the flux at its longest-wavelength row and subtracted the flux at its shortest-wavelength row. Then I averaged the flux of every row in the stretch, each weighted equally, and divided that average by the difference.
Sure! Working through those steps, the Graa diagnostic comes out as 188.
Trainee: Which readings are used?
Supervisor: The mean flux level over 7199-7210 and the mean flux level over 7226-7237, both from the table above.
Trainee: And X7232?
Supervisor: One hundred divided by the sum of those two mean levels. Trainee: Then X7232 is 2.63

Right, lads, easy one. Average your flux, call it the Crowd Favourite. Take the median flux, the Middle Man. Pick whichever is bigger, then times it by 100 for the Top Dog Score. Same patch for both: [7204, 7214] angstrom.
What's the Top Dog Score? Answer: 1900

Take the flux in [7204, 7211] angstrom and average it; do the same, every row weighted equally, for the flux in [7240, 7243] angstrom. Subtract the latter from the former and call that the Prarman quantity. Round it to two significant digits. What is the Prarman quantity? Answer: 0.20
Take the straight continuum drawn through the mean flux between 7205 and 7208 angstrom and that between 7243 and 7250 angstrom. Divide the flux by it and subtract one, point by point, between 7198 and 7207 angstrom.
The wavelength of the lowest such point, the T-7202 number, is 7198.5 angstrom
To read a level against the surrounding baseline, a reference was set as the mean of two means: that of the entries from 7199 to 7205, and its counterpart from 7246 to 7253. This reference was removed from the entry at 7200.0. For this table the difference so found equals 0.13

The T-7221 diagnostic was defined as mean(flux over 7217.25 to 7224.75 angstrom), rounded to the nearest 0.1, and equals 19.0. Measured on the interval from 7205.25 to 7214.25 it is 19.0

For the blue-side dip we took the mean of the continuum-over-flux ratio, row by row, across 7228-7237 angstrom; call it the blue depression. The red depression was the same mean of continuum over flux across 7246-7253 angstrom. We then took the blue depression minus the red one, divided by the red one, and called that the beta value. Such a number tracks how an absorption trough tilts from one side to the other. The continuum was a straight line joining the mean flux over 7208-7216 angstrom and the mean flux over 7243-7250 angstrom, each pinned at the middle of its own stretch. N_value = 0.0009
